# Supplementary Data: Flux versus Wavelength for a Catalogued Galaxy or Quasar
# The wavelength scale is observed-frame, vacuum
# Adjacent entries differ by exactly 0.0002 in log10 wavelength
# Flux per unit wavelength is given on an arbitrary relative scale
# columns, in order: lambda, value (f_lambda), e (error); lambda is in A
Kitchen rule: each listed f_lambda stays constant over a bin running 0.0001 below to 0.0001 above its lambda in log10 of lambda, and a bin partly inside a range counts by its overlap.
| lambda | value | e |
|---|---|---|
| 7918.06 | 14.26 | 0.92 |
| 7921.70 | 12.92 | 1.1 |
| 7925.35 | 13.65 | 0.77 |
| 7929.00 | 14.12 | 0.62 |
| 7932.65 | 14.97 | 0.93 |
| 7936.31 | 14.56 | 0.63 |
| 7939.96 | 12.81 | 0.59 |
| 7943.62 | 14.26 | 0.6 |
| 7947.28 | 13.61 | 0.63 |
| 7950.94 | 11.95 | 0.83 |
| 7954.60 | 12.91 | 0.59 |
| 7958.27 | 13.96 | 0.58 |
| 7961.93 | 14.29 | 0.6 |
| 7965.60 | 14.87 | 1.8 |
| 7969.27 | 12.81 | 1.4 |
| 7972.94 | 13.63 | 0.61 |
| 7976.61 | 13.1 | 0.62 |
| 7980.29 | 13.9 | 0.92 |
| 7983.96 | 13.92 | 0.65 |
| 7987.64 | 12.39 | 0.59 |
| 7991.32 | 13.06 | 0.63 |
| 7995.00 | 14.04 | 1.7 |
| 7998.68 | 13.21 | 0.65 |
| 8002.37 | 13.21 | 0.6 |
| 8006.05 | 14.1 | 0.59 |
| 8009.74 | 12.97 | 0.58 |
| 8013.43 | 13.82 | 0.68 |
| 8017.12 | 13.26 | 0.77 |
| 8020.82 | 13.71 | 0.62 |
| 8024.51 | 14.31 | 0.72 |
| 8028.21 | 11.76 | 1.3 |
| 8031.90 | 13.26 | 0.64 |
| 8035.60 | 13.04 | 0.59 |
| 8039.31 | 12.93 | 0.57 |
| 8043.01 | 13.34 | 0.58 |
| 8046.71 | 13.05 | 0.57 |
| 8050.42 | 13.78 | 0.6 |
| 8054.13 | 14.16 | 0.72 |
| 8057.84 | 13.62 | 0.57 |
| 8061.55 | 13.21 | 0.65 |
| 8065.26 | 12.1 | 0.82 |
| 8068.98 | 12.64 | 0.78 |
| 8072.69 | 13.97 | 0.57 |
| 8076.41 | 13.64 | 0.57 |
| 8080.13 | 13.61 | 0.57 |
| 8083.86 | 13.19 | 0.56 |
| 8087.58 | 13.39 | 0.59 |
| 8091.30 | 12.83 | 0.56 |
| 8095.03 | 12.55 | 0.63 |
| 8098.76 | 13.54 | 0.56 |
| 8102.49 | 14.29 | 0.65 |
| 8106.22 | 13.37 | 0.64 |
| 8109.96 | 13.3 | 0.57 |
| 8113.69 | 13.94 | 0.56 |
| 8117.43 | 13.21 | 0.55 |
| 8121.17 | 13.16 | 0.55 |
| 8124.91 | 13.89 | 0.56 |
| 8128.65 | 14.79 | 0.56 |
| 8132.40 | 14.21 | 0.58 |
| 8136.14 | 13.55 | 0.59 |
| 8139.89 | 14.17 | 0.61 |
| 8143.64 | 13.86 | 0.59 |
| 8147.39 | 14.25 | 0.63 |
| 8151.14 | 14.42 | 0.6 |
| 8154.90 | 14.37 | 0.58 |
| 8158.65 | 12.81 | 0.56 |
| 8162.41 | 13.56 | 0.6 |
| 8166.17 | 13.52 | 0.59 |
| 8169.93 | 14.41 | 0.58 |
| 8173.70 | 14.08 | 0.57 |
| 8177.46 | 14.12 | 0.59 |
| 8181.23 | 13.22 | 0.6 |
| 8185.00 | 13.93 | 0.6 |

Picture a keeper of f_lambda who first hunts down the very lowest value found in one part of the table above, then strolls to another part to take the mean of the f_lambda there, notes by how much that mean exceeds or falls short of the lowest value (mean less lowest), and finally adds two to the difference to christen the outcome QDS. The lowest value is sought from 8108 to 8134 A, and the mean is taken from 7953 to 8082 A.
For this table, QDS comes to 2.3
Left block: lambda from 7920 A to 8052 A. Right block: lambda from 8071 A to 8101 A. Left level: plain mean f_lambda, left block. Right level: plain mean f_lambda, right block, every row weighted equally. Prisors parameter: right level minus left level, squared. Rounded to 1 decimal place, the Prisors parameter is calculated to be 0.0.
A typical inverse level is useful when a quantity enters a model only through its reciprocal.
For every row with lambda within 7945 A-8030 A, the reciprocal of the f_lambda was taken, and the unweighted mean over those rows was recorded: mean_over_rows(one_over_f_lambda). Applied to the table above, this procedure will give 0.0747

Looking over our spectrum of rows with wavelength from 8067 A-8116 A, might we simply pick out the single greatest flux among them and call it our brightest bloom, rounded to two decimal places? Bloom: 14.29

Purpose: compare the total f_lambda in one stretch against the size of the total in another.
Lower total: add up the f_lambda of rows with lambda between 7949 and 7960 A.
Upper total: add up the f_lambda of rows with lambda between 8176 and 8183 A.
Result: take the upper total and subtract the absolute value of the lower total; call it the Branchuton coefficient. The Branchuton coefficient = -11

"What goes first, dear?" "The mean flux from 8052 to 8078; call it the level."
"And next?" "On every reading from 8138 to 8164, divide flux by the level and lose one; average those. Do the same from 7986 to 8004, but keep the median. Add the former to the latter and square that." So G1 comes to 0.0012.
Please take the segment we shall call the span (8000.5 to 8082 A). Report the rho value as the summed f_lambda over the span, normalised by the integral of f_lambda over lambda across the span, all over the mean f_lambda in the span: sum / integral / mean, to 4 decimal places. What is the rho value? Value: 0.0202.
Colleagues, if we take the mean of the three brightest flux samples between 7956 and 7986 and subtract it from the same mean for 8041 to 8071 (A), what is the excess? -0.52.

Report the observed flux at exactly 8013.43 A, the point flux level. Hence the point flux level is 13.82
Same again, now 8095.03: 12.55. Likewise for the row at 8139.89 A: 14.17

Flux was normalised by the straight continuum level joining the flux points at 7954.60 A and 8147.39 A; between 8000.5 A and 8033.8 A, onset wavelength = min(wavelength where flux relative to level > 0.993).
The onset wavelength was 8002.37 A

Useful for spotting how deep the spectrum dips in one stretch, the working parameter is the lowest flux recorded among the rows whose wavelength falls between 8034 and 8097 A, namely 12.1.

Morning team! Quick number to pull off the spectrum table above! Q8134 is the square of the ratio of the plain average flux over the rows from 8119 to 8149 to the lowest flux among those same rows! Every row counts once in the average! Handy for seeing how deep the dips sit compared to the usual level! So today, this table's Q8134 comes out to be 1.13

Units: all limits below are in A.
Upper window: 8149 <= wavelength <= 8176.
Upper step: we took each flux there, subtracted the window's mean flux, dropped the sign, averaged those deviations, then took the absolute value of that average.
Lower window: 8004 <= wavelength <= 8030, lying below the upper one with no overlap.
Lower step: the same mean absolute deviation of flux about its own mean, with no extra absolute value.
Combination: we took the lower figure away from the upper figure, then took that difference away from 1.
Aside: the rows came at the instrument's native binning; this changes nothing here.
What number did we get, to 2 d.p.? 1.15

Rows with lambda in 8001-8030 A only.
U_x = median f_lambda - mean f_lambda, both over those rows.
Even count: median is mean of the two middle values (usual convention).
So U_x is 0.09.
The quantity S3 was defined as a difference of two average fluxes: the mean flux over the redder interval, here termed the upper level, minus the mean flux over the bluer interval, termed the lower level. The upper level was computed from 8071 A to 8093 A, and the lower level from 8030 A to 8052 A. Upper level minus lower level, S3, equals 0.21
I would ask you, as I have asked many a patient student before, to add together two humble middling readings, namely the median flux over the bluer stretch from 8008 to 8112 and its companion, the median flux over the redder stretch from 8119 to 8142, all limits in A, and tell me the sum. 27.35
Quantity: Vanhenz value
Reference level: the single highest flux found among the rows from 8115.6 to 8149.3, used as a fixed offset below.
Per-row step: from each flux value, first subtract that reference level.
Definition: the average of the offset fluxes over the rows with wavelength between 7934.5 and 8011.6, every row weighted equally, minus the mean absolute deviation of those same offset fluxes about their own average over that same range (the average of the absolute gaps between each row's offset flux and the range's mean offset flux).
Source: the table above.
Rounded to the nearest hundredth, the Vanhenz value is -1.92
